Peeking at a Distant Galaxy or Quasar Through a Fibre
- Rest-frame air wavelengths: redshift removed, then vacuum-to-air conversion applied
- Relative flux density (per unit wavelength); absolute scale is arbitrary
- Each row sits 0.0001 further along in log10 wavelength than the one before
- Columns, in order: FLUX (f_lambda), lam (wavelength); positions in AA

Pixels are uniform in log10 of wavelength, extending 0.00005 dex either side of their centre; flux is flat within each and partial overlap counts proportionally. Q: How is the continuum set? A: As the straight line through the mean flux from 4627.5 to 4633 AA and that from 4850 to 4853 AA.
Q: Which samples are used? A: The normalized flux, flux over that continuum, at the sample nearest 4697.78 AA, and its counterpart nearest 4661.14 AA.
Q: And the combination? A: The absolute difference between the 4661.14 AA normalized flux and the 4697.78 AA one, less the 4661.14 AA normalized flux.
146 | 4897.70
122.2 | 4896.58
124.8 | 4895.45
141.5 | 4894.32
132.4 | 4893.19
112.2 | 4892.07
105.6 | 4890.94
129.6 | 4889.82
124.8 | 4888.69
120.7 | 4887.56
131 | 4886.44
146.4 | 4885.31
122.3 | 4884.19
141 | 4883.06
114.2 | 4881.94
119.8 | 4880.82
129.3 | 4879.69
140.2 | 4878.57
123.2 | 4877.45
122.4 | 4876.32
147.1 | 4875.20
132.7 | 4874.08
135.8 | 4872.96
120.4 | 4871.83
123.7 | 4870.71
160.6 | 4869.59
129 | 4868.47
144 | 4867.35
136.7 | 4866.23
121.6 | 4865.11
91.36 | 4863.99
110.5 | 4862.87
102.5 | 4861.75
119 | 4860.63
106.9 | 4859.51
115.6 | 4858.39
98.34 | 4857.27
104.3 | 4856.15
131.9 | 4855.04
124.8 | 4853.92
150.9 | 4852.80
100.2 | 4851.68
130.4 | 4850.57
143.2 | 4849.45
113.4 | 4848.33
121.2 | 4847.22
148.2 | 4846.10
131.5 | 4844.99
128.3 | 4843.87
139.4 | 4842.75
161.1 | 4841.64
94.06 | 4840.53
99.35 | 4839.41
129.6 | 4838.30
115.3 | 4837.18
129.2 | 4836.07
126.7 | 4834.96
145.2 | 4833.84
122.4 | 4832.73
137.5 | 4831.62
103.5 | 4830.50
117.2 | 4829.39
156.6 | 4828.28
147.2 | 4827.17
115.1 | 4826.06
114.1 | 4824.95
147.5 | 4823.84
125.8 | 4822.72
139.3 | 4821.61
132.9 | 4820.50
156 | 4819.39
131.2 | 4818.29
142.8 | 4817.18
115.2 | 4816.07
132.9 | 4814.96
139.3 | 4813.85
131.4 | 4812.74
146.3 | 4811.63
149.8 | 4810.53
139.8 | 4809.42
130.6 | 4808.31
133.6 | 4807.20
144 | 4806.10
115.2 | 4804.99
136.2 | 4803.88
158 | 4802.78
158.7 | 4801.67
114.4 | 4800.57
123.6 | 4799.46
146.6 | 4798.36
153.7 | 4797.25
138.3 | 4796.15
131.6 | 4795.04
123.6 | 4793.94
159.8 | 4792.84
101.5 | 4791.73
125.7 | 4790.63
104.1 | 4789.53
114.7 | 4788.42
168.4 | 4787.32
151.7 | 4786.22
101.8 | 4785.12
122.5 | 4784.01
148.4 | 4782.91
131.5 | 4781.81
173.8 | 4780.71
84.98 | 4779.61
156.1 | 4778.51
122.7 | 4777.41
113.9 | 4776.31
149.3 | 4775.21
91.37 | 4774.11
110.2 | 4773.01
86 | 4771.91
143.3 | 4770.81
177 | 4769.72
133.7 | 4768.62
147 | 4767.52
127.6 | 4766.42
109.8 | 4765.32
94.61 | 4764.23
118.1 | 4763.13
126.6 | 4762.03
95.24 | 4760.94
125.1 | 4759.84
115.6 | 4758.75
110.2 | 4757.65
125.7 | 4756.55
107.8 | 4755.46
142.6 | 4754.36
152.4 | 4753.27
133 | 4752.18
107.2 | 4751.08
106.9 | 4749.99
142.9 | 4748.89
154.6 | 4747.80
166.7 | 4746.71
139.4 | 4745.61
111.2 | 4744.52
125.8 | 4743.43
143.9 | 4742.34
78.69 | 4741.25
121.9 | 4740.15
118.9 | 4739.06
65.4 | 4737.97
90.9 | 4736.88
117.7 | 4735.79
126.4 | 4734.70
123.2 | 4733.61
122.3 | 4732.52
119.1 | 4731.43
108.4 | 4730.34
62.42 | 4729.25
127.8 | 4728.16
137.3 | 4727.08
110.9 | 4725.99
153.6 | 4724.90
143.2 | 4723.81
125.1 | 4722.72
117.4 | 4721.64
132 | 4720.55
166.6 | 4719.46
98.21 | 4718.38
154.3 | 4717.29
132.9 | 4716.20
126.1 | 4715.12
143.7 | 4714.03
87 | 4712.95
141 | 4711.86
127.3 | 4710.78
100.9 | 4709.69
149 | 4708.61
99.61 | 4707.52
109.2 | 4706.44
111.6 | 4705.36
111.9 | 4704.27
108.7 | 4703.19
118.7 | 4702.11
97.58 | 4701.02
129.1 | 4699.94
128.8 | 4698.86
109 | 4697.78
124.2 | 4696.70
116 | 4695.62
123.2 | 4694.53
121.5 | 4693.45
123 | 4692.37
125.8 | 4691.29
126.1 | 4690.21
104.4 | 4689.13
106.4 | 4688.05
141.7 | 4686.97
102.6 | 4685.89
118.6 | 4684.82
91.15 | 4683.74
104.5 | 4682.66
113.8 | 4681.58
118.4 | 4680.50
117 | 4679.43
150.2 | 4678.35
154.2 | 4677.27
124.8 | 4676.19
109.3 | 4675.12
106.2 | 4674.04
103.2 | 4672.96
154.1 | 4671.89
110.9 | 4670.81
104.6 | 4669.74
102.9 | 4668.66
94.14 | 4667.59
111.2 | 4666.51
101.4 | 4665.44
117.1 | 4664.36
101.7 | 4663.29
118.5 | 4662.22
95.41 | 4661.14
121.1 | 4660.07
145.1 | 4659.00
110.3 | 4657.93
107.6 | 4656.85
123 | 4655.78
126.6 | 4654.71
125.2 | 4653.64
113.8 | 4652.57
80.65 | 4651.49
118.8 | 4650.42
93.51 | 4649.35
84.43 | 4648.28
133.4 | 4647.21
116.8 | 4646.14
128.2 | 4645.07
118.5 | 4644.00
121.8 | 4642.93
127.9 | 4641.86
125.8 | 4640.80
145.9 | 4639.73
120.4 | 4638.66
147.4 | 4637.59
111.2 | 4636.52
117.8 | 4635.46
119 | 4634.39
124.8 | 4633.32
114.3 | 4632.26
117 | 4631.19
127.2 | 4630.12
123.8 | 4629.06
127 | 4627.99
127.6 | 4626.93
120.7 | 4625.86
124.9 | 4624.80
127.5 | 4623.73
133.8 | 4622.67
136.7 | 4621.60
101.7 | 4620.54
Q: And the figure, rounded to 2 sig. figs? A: -0.67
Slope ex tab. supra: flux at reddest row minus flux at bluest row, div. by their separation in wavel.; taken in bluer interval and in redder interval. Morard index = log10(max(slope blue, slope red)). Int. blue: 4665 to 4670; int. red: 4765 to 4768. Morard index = 1.2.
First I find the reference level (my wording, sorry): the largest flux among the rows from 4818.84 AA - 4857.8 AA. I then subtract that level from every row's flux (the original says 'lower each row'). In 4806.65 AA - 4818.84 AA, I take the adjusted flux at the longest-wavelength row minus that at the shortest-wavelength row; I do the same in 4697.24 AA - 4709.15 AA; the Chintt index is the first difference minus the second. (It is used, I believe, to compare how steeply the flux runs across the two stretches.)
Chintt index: -42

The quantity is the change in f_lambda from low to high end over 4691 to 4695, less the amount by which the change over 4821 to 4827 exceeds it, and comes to 19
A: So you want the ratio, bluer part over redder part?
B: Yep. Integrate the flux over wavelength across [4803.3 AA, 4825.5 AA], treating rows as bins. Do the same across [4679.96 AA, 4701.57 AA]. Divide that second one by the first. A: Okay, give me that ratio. 0.84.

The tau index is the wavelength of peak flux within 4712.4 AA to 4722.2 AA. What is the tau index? 4719.46 AA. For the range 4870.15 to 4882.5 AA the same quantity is 4875.20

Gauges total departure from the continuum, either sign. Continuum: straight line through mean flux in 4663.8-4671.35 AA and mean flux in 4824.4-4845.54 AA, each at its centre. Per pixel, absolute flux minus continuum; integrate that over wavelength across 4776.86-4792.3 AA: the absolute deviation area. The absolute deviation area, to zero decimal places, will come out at 346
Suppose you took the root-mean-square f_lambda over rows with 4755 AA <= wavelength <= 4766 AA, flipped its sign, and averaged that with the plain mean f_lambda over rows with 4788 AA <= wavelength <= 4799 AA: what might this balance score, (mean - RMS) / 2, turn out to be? 8.3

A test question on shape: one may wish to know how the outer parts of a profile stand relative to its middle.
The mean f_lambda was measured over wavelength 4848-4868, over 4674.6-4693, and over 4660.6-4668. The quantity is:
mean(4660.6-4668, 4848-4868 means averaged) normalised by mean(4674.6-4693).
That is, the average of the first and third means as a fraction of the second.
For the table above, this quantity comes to 0.94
